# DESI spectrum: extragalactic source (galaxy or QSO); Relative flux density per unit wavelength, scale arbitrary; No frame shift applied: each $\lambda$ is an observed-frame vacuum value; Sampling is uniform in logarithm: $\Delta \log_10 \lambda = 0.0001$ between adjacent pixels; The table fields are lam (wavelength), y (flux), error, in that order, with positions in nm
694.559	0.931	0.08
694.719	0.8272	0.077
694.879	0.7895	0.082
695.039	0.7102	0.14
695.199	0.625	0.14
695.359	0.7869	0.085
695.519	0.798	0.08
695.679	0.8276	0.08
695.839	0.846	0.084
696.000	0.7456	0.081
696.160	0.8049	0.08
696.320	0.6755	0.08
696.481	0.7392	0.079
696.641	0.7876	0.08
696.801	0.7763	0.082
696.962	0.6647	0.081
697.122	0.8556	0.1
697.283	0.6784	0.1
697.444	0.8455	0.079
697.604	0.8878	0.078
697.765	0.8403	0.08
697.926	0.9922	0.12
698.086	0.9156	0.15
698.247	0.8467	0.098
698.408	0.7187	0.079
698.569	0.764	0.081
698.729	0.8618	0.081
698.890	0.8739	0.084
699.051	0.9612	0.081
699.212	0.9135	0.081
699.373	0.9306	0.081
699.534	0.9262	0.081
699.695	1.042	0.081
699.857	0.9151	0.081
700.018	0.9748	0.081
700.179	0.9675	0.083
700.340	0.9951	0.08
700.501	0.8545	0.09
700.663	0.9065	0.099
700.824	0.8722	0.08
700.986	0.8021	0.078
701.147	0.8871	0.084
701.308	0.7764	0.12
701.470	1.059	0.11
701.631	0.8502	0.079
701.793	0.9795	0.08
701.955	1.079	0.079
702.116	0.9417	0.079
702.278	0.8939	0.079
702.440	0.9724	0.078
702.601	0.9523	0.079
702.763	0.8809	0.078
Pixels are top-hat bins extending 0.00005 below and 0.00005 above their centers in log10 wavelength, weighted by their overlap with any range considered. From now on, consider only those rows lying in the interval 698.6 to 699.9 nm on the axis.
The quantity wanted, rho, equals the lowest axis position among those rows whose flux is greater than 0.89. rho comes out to 699.051 nm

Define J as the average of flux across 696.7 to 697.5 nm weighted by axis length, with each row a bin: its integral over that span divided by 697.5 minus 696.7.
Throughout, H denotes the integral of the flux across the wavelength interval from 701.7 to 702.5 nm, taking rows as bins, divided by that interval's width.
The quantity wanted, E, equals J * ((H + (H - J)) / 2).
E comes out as 0.45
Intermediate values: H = 0.97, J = 0.76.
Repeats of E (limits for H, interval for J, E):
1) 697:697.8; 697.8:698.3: 0.32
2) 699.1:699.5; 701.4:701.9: 0.43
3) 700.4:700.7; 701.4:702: 0.39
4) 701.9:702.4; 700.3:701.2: 0.46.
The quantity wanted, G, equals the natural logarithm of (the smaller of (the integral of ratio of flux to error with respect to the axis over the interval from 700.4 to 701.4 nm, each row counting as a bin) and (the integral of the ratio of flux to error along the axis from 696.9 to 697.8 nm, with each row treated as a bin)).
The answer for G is 2.13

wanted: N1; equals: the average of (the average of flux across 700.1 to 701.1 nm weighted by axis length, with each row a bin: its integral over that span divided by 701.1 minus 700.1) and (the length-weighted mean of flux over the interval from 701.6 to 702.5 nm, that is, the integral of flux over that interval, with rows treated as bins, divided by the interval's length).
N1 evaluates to 0.93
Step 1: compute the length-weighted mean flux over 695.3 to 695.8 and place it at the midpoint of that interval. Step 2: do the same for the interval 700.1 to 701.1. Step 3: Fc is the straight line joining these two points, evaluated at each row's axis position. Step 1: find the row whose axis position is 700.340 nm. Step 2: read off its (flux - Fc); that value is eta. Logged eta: 0.10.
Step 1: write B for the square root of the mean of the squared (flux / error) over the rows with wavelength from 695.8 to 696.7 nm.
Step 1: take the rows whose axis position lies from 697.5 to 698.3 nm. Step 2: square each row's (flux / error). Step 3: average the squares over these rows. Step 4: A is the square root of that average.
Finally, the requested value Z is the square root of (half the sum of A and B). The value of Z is 3.06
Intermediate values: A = 9.2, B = 9.5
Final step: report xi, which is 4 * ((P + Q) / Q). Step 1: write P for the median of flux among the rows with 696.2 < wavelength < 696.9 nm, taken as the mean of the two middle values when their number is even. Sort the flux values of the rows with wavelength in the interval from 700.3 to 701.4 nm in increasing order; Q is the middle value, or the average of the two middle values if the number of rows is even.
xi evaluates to 7.5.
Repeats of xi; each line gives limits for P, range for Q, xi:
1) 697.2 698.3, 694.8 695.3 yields 8.8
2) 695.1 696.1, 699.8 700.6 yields 7.3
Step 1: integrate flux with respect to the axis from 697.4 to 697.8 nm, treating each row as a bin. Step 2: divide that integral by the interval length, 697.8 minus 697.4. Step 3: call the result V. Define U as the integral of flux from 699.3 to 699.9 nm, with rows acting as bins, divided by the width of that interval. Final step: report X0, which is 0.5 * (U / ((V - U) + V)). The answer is 0.62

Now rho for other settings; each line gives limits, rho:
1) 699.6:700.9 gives 699.695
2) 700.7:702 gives 701.470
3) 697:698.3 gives 697.926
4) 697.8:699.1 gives 697.926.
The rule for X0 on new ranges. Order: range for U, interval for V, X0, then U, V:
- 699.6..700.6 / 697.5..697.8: 0.61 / 0.96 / 0.867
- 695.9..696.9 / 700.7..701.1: 0.40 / 0.75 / 0.849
